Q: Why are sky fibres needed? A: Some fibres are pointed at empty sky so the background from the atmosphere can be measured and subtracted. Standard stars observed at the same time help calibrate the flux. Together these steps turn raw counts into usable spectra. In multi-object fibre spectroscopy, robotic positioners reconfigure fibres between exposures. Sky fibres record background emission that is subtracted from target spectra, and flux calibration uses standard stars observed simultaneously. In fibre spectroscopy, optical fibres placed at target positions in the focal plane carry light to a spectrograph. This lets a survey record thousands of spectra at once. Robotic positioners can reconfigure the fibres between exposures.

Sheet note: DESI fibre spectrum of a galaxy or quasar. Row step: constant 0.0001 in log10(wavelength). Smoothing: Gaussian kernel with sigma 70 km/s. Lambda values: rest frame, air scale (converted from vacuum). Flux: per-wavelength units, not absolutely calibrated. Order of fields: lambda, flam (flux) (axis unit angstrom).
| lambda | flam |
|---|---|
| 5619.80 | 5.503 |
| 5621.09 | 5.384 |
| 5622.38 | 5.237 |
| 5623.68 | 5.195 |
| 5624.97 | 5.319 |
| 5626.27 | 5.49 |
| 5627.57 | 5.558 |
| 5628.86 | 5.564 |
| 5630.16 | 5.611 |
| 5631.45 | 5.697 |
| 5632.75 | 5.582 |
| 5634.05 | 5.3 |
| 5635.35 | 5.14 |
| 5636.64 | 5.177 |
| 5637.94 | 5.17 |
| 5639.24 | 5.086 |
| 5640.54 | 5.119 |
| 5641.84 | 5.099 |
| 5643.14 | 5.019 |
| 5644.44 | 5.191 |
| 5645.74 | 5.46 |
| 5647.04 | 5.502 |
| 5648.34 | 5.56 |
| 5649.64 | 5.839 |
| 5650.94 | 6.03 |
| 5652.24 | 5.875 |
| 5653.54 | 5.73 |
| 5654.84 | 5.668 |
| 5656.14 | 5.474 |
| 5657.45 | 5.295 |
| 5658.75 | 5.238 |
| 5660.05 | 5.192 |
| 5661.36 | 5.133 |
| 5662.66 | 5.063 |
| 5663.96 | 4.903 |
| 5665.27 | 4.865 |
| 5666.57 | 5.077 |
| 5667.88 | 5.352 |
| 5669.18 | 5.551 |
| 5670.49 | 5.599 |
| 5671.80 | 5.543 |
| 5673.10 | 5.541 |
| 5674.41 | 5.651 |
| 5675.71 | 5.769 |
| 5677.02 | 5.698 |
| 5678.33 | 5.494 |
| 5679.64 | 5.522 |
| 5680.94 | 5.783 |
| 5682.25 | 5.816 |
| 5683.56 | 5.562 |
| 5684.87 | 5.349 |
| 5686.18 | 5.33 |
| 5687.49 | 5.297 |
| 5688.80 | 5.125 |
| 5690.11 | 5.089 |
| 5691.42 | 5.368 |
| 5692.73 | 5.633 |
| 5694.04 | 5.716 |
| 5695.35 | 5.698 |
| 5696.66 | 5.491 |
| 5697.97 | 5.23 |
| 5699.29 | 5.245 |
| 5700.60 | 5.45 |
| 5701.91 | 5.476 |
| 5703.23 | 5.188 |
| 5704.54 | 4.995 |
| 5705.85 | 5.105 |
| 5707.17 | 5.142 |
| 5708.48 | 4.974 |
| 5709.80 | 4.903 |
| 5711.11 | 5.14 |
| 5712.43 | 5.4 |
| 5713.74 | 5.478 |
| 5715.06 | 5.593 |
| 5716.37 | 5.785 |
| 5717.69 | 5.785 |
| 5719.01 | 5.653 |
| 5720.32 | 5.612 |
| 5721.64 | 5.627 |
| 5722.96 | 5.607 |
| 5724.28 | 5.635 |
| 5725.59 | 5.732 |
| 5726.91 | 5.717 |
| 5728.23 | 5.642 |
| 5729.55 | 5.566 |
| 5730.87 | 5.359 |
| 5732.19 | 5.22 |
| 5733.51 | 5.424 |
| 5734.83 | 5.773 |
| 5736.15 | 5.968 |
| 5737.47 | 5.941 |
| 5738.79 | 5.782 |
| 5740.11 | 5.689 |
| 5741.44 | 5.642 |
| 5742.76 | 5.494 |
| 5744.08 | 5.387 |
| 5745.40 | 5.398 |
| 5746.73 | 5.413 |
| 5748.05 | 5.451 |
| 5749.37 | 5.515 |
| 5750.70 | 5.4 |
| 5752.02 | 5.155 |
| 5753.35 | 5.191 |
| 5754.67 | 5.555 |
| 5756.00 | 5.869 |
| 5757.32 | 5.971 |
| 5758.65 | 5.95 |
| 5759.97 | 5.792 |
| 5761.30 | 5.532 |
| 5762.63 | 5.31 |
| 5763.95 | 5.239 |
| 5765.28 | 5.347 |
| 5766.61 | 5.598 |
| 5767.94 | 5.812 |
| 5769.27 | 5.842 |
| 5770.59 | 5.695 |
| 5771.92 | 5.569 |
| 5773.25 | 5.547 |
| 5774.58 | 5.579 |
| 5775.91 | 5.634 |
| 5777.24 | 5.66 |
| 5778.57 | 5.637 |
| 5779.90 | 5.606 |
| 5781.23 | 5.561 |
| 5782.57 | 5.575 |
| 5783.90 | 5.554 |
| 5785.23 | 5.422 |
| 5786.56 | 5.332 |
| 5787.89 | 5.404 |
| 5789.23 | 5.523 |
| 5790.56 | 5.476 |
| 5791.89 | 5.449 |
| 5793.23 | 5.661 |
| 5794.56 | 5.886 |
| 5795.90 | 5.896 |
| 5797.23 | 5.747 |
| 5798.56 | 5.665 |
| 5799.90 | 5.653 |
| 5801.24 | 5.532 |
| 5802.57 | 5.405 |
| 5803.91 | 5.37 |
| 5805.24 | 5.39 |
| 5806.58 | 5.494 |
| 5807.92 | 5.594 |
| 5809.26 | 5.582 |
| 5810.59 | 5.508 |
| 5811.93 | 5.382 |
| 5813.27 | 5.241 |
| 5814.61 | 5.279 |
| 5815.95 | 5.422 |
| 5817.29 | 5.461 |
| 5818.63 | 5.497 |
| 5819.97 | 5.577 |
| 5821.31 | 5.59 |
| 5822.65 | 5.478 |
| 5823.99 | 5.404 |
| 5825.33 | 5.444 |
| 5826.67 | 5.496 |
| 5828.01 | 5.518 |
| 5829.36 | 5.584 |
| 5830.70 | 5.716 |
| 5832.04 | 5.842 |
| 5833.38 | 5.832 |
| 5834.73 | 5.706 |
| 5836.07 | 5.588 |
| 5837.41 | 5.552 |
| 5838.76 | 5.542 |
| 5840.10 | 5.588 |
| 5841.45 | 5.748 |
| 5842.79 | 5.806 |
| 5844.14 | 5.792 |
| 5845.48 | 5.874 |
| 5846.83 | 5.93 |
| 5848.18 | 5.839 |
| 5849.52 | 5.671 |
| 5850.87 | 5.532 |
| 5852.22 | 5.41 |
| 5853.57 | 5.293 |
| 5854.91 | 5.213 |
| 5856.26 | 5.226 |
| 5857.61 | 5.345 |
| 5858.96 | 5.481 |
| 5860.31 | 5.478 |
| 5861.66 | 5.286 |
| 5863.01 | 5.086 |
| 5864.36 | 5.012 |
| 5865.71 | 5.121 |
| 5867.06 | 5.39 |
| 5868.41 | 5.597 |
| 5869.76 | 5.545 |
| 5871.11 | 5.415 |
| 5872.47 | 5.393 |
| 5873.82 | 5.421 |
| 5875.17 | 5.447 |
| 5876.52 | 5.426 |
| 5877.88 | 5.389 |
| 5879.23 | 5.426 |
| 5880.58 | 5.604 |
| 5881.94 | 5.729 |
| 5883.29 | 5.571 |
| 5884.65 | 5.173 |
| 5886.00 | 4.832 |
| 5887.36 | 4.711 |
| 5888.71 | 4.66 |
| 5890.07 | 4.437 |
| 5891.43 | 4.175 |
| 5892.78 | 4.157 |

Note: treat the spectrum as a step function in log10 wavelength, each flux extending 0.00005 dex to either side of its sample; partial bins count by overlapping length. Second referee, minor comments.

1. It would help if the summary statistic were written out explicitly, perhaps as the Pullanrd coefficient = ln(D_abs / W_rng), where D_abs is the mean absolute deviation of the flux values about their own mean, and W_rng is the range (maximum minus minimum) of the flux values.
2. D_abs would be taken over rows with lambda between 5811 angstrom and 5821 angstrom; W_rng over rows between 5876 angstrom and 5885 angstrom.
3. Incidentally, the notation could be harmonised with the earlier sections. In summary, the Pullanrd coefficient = -1.8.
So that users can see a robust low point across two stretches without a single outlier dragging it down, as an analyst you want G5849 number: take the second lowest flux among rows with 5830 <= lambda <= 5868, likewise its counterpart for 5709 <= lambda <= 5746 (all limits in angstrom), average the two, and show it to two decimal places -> 5.11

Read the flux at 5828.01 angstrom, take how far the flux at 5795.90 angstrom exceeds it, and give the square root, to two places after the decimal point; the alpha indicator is 0.61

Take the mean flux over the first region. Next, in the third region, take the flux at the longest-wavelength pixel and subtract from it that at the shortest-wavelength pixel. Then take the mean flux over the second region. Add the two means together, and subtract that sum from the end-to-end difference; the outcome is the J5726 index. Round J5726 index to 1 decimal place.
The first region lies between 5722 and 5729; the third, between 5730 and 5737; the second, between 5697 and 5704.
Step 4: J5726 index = -10.4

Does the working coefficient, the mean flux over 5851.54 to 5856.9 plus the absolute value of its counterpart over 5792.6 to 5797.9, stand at 11.1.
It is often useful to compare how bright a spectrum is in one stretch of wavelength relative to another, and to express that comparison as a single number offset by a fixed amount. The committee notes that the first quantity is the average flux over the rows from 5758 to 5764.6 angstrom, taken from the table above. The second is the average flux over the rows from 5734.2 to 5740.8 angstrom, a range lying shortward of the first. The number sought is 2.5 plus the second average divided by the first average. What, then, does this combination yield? 3.55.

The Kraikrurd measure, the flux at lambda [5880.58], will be 5.604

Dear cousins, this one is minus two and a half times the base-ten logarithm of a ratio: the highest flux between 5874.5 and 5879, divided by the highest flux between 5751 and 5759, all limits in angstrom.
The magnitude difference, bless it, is 0.10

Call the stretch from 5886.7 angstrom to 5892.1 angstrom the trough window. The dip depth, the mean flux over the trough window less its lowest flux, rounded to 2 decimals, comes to 0.32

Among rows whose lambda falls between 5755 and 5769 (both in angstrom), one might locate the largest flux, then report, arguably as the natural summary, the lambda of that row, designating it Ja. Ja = 5757.32 angstrom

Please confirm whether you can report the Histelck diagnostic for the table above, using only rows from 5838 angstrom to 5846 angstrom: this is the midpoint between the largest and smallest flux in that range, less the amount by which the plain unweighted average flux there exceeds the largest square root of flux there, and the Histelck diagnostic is 2.41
